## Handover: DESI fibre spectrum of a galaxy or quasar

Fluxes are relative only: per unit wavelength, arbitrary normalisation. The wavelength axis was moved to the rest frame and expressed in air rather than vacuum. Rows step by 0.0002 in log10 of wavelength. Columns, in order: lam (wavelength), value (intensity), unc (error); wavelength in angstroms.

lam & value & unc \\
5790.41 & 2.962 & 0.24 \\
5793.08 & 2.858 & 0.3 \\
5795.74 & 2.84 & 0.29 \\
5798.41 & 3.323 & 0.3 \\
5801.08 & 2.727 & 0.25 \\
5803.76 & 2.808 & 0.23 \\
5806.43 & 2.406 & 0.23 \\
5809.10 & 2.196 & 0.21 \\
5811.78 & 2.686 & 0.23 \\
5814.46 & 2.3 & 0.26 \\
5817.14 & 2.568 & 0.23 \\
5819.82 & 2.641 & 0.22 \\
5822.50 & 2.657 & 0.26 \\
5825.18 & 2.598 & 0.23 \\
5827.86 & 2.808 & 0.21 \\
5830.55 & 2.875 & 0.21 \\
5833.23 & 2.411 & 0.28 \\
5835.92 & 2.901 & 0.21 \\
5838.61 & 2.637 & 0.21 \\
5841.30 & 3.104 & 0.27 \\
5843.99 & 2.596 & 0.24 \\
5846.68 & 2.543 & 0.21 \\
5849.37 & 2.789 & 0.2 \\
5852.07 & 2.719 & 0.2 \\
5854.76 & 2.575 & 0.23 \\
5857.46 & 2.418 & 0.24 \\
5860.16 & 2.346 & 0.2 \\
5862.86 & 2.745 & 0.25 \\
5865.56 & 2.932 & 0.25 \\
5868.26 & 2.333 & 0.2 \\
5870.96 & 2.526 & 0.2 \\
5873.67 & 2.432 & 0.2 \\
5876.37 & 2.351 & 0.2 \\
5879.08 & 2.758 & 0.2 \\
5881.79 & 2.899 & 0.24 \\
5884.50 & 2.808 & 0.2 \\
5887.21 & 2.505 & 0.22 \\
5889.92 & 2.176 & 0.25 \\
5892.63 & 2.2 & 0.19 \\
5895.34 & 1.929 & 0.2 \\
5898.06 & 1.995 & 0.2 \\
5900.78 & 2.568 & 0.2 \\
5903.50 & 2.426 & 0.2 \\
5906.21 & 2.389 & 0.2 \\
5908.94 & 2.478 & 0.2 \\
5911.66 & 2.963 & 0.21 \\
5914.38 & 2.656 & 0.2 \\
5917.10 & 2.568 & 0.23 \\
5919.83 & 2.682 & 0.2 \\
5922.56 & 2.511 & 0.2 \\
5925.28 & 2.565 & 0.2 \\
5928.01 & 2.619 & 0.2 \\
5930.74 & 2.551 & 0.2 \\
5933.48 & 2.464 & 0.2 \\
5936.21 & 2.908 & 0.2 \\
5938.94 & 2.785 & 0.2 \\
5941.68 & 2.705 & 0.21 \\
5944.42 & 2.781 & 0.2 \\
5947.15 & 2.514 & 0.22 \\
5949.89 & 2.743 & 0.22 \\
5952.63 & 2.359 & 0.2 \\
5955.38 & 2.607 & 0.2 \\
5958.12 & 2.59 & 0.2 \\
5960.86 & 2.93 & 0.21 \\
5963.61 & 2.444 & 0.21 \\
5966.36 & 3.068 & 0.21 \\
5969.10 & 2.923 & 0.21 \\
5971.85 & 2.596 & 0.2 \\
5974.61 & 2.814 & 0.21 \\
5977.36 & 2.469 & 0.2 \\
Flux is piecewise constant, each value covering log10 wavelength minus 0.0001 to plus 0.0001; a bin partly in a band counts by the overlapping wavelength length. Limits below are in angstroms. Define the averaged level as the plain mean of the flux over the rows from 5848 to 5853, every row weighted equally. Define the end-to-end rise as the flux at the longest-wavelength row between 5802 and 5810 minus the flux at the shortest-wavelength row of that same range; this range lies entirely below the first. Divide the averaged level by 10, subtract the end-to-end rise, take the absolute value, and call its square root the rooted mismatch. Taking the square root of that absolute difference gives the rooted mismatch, 0.94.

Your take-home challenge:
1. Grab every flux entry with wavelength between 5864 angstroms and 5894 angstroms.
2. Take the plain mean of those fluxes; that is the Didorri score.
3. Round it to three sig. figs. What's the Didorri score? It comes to 2.54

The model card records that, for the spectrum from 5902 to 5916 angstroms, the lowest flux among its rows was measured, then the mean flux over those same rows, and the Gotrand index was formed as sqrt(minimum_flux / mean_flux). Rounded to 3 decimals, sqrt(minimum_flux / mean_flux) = 0.962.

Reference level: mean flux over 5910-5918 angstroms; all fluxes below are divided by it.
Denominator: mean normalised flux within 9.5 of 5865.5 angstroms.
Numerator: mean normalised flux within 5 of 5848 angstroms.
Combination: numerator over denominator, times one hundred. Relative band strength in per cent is 105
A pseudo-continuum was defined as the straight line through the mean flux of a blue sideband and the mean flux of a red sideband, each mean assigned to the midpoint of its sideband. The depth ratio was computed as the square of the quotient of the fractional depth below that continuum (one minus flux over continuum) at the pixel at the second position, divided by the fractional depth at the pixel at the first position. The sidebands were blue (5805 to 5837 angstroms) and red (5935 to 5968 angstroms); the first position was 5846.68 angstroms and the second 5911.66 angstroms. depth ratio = 19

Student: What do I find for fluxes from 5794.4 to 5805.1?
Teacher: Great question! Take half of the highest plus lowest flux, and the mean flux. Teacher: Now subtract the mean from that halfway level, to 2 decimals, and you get 0.10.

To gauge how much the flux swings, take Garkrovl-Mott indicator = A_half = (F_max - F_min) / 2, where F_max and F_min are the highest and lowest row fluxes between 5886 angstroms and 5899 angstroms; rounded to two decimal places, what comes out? 0.29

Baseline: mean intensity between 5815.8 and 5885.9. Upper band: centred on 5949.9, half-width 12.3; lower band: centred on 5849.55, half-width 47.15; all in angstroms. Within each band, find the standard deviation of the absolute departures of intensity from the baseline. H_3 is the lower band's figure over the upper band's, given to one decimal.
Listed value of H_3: 1.8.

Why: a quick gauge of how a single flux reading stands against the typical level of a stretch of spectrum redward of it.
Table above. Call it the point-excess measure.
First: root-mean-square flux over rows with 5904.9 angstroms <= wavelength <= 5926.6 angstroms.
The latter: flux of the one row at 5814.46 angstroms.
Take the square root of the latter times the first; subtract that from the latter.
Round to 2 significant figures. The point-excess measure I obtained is -0.15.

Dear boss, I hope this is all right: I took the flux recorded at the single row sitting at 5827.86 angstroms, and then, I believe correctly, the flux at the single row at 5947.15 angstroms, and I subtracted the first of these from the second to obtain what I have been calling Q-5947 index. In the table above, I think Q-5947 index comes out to -0.29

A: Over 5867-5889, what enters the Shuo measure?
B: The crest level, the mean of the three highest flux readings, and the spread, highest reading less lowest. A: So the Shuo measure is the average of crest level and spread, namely 1.69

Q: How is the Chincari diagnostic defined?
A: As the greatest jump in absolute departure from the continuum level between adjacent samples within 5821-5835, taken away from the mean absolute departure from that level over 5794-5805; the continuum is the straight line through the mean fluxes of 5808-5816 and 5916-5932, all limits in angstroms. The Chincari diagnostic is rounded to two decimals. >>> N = 0.12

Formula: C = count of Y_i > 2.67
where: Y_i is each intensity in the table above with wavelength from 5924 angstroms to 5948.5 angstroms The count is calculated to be 4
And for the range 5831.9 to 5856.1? 4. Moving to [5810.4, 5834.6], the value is 3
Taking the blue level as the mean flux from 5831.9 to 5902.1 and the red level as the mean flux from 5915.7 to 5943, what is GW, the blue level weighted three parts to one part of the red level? 2.57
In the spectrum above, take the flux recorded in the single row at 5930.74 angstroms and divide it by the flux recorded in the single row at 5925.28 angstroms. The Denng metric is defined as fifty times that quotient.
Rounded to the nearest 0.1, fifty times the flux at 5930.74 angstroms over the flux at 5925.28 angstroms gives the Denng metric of 49.7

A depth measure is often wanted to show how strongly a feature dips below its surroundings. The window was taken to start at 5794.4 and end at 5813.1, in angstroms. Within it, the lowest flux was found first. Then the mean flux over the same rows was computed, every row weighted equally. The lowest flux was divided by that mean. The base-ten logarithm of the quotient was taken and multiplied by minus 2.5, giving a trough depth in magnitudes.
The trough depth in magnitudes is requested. 0.23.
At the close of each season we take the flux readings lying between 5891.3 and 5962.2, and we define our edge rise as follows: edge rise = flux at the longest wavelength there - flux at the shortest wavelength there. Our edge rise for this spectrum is 0.7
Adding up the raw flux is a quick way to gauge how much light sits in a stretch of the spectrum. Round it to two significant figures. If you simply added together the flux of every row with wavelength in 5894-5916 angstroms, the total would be 19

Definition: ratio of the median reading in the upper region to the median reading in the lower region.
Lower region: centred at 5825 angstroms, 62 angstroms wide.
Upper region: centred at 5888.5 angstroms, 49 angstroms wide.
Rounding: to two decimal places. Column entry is 0.92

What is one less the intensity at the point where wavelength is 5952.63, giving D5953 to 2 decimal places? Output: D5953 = -1.36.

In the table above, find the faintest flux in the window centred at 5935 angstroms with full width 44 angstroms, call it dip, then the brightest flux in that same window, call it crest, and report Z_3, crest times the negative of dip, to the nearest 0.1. -6.9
